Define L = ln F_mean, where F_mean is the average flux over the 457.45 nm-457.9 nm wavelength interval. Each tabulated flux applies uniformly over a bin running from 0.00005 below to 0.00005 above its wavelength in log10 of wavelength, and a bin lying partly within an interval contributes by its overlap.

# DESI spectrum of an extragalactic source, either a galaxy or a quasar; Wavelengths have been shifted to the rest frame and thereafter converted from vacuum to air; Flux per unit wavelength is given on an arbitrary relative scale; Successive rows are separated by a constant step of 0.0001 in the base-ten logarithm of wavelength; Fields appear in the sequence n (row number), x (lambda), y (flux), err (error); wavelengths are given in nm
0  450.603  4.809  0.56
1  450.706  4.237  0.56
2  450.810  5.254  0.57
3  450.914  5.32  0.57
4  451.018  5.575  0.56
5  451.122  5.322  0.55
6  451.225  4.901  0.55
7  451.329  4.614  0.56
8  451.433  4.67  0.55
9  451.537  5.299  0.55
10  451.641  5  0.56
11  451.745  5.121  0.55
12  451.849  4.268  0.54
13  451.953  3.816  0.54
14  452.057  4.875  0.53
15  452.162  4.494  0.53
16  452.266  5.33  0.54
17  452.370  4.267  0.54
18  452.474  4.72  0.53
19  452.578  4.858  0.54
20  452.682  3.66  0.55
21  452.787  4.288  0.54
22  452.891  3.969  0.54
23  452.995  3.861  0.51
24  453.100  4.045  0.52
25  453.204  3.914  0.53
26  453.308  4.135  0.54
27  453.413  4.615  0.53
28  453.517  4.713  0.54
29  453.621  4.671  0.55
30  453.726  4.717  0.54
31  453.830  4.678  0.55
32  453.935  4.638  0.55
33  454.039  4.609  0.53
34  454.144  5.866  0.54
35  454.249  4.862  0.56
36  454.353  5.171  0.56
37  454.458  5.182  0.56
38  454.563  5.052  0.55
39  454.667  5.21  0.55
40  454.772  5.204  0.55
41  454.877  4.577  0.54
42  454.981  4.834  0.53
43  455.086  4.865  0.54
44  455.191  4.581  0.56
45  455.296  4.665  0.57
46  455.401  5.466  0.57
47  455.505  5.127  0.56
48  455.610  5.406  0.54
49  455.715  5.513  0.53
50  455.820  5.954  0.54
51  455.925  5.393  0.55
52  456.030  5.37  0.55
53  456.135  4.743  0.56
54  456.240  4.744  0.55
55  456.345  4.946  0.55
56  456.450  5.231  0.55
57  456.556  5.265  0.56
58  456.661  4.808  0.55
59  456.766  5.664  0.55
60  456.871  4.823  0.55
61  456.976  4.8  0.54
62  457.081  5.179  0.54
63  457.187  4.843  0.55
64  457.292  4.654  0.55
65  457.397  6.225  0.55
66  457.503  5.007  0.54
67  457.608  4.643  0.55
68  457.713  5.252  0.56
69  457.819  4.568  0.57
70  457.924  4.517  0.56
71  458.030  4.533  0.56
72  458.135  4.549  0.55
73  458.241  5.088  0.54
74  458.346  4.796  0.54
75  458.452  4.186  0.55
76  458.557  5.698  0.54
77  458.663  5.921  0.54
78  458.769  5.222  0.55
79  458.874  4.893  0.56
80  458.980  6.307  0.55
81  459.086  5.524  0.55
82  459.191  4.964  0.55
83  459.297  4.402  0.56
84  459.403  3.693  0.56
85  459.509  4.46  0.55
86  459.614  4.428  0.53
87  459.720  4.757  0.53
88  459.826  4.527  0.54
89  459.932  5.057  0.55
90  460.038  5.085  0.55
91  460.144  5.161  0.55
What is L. 1.58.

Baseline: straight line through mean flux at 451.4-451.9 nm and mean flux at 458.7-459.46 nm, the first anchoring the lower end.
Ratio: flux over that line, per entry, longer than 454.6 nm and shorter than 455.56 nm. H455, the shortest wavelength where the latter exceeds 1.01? 454.667 nm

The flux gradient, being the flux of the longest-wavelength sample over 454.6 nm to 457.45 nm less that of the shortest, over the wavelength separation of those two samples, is 0.4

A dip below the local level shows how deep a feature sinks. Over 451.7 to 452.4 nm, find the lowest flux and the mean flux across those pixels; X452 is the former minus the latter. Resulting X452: -0.78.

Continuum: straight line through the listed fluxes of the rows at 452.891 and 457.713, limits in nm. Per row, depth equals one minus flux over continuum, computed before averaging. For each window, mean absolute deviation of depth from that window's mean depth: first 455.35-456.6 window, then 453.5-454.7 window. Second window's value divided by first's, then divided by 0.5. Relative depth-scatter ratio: 1.46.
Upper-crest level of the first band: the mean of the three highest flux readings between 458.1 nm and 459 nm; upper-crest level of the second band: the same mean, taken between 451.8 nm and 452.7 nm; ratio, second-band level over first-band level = 0.84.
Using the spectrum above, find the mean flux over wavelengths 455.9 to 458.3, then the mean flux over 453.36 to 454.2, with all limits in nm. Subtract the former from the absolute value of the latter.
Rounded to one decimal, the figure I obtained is -0.2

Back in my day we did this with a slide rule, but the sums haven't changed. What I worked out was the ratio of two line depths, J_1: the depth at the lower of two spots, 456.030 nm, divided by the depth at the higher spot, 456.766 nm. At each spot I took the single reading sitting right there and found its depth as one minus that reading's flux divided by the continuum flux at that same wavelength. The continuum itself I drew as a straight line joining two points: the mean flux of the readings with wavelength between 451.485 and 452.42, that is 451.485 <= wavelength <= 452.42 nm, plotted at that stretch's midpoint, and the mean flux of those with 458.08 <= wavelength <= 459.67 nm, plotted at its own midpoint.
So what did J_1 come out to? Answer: 0.7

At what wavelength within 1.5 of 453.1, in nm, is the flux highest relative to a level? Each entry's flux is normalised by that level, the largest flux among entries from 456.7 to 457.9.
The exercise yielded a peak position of 454.144 nm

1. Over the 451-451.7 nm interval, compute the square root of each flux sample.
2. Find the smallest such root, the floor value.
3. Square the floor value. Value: 4.61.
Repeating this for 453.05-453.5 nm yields 3.91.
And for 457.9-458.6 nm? 4.19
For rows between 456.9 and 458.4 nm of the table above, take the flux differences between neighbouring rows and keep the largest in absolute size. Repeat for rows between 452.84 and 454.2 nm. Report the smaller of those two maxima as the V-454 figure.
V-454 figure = 1.3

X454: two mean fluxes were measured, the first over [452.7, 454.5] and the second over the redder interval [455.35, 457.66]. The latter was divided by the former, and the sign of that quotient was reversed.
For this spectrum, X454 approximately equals -1.13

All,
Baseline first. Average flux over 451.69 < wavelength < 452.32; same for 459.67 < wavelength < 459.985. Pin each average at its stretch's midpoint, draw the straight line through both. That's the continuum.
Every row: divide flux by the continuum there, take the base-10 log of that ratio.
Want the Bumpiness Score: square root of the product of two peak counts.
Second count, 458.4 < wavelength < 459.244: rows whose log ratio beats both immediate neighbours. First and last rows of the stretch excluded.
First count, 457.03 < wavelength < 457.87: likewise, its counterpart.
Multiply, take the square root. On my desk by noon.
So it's 2.0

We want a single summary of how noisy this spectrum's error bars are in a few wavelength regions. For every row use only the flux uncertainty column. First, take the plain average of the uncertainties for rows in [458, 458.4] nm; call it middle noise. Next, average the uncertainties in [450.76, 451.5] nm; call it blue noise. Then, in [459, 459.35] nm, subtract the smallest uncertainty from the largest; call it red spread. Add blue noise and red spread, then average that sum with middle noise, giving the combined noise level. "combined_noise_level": 0.558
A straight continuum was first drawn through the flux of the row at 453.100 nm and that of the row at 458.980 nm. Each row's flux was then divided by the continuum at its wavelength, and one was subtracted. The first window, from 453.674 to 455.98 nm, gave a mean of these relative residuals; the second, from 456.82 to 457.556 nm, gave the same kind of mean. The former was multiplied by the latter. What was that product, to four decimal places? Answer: -0.0076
